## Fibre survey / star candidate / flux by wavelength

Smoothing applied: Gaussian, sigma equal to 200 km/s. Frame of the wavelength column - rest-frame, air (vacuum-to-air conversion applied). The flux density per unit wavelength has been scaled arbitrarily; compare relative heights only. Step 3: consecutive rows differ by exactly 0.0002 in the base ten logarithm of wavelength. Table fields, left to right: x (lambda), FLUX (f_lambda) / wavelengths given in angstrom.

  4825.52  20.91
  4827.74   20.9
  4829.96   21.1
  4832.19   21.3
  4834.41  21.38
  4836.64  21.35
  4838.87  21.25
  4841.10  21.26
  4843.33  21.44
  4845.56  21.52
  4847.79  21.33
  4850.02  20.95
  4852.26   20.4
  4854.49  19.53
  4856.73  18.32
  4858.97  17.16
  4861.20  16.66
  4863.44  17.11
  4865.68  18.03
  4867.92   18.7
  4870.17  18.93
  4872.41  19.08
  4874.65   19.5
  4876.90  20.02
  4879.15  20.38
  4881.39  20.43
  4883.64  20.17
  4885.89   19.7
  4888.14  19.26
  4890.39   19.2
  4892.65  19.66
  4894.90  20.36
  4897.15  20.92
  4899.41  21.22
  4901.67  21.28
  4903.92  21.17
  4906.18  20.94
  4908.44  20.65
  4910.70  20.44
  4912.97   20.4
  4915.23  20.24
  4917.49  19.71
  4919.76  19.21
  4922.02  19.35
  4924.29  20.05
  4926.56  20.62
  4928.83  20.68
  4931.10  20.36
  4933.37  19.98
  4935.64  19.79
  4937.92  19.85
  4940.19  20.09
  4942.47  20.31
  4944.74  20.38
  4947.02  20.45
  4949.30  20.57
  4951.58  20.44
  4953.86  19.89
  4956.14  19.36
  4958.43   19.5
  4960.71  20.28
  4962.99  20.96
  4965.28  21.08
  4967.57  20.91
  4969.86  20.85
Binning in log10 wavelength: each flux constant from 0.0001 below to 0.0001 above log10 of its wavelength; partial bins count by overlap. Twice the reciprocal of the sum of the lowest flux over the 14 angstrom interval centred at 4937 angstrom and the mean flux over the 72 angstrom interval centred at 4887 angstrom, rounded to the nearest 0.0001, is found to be 0.0507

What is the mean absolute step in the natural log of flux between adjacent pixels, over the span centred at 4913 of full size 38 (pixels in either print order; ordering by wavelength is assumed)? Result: 0.015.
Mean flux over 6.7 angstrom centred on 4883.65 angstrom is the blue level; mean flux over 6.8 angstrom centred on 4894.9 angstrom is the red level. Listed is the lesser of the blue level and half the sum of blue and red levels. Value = 20.1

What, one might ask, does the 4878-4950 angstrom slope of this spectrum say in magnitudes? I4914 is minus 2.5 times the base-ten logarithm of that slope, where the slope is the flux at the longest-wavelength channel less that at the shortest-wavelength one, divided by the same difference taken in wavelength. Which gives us 6.4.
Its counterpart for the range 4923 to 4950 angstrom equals 4.2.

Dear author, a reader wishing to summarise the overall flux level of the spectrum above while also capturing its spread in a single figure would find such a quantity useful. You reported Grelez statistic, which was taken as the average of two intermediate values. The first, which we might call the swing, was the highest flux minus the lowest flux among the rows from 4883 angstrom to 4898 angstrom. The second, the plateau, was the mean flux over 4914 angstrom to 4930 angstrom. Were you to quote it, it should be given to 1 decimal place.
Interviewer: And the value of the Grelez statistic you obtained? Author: 10.9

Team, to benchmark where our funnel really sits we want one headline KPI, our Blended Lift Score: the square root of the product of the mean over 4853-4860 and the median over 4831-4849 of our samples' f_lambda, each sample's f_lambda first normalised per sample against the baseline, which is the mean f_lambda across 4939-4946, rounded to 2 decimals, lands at 0.98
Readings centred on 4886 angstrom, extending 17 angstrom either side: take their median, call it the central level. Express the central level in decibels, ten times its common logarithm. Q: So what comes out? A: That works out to 13.0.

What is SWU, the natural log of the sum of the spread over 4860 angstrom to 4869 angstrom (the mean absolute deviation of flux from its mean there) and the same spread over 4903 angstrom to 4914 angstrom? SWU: 0.0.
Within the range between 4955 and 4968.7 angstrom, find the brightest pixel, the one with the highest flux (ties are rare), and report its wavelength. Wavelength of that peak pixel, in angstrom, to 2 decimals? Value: 4965.28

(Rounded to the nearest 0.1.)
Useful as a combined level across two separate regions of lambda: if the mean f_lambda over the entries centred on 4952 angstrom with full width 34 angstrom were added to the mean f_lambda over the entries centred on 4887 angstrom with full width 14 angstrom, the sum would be 40.0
